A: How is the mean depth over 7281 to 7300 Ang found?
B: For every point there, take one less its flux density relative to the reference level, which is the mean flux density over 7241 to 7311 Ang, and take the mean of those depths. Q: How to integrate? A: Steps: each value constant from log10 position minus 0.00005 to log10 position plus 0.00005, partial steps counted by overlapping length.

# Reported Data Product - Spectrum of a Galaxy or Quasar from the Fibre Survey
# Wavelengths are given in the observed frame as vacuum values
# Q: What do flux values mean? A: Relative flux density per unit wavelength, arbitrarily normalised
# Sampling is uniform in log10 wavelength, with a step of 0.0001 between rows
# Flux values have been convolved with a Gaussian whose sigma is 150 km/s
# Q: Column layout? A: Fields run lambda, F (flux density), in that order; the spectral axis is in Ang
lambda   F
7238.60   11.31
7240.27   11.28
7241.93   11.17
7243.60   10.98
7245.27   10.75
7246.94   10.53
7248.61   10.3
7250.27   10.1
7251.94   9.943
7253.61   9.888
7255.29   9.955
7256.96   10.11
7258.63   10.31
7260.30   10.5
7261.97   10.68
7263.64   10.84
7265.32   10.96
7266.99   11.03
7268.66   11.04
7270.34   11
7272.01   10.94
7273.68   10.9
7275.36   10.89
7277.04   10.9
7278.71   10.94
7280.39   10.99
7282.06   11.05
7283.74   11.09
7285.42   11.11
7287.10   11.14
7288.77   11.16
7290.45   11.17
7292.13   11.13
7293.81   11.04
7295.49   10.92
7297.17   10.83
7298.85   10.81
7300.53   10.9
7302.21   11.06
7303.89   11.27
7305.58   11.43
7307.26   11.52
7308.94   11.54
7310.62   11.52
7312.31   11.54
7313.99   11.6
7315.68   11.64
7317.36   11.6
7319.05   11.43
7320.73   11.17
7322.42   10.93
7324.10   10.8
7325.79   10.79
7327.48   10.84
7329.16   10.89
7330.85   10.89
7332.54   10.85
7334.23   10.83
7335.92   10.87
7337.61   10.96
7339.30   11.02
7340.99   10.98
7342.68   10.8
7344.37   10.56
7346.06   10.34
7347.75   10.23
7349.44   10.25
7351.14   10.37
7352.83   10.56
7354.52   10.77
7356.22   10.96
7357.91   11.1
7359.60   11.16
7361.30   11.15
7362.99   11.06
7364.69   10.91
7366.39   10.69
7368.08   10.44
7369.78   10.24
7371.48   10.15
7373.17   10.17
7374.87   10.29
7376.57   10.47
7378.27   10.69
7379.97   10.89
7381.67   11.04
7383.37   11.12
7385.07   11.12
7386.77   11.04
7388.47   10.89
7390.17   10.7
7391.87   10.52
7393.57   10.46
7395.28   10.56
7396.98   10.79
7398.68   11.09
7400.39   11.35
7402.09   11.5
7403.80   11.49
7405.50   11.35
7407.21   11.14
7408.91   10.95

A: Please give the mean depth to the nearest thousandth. -0.016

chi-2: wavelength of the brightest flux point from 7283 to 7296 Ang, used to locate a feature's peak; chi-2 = 7290.45 Ang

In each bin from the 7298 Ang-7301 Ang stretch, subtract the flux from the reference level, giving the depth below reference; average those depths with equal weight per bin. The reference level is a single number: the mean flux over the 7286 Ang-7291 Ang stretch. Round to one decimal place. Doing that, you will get 0.3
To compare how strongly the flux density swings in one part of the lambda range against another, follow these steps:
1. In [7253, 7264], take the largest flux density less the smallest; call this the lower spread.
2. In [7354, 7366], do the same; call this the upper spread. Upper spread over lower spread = 0.41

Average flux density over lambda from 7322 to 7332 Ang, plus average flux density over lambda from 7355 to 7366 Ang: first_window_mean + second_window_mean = 21.9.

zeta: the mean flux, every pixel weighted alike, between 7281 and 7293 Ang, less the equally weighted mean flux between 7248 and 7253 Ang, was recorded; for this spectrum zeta 1.0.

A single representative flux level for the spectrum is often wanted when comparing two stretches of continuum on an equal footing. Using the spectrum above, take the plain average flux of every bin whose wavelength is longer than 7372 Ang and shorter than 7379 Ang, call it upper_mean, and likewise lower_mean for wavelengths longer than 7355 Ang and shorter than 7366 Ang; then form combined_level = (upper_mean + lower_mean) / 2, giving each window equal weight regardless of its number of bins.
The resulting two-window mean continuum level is 10.7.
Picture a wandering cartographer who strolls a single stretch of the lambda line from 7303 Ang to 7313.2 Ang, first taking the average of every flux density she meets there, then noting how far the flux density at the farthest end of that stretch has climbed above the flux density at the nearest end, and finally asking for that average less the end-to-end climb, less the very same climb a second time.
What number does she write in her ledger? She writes 10.9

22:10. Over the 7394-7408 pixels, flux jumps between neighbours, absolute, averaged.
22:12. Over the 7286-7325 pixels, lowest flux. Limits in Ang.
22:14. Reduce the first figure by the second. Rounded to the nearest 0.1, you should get -10.6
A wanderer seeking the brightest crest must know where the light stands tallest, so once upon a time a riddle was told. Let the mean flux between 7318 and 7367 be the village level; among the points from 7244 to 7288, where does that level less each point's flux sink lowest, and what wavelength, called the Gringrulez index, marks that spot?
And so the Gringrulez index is 7287.10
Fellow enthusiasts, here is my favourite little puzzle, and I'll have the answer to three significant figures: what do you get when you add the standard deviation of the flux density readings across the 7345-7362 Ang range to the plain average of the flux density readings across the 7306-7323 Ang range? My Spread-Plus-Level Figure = 11.8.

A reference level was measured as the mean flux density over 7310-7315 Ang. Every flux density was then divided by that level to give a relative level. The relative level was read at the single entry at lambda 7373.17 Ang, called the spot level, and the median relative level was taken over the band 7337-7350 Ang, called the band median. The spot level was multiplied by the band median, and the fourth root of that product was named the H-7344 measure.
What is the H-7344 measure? 0.950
